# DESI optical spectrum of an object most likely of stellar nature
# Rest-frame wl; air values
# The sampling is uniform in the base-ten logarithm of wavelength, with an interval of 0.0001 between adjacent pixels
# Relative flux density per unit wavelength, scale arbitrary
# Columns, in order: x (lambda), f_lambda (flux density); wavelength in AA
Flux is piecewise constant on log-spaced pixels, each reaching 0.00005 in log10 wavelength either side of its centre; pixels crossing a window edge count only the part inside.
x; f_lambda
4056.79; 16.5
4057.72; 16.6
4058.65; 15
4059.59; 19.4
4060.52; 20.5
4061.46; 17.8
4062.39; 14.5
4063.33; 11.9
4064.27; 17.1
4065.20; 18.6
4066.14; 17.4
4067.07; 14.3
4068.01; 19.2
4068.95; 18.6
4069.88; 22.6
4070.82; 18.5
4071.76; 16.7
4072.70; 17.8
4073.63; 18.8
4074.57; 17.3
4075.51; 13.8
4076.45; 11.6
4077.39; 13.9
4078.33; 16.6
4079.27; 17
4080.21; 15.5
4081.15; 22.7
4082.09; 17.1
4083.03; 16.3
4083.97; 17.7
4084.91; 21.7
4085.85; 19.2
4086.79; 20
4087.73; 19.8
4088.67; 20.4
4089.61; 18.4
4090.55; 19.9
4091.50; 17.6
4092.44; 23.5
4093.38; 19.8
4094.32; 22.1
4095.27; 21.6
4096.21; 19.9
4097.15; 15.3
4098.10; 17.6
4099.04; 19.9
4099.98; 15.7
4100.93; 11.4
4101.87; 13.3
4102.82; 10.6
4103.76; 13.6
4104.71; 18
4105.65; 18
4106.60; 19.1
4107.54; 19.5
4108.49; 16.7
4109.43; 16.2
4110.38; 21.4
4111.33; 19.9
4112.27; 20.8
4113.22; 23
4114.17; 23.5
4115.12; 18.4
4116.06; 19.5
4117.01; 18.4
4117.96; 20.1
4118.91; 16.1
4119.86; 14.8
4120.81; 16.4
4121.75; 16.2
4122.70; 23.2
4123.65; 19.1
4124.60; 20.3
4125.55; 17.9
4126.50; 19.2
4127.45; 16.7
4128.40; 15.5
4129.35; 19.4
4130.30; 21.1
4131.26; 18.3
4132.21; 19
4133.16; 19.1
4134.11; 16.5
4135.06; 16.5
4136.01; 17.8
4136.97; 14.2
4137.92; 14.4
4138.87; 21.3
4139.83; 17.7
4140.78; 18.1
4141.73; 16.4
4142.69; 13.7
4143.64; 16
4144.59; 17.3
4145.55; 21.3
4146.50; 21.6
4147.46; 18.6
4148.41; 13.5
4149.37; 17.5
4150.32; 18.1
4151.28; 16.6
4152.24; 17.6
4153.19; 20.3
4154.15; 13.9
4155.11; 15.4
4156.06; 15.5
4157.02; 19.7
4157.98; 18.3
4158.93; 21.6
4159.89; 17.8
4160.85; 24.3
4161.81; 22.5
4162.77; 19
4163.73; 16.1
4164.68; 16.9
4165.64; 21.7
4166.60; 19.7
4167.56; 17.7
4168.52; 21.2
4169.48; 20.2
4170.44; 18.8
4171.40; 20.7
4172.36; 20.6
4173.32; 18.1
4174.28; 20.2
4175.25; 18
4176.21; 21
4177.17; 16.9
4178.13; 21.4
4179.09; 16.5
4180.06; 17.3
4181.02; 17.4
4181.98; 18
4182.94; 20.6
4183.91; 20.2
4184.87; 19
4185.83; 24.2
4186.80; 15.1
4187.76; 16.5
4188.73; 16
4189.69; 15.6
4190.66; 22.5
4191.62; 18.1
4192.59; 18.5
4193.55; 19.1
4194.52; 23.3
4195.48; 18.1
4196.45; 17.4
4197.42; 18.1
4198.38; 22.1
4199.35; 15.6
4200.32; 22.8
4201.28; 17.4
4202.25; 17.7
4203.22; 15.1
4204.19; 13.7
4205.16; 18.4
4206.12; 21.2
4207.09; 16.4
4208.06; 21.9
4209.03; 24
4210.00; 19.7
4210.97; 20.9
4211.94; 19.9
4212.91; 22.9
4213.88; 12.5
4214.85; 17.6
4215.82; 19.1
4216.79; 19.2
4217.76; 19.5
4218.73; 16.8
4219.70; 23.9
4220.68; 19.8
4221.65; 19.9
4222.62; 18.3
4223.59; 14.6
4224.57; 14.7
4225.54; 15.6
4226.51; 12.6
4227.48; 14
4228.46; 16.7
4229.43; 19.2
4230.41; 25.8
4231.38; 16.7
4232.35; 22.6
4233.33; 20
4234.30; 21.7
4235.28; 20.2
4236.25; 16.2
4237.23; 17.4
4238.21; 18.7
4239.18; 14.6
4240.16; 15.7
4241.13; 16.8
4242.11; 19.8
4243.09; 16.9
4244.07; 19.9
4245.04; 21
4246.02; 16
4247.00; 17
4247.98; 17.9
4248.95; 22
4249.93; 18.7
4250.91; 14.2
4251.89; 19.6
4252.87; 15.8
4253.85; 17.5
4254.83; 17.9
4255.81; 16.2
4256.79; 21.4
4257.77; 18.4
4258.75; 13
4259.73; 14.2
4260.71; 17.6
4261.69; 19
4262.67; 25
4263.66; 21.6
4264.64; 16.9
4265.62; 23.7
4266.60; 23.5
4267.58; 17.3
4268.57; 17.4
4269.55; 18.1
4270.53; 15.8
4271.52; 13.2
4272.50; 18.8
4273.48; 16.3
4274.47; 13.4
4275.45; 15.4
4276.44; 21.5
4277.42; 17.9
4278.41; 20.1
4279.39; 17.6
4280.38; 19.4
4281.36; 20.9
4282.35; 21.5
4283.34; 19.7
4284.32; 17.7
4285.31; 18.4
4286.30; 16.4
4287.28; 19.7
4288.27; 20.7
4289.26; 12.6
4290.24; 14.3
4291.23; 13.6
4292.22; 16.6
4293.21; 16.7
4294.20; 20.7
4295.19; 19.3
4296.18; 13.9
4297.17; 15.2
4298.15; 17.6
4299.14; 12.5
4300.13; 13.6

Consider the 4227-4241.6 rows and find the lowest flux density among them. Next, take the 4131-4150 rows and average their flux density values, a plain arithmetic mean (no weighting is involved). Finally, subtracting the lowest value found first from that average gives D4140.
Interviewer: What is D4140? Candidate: 3.4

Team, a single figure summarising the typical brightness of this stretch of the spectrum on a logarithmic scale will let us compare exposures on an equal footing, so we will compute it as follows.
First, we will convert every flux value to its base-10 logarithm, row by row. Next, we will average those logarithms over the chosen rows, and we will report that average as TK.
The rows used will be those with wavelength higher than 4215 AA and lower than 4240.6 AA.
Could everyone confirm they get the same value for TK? 1.25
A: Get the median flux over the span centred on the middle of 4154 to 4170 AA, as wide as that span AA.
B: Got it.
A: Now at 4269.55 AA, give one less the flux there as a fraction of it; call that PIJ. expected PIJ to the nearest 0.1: 0.0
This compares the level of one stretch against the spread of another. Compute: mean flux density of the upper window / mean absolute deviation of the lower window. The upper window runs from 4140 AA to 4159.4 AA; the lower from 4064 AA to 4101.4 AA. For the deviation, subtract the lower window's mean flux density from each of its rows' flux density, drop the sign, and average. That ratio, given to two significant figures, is 8.0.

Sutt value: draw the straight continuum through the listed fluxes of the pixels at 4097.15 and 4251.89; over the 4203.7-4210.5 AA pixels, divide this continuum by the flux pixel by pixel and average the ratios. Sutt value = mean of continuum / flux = 0.98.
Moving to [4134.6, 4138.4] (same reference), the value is 1.05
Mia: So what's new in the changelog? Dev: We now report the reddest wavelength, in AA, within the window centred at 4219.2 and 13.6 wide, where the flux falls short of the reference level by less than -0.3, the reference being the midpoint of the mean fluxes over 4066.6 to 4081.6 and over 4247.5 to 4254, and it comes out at 4222.62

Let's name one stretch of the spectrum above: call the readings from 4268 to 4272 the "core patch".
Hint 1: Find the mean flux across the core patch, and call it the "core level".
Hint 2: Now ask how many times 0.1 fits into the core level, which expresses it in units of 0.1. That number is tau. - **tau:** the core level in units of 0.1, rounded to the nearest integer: 161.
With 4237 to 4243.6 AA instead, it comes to 171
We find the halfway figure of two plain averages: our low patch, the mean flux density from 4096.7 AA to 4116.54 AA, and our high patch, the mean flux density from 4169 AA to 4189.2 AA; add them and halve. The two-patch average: 18.29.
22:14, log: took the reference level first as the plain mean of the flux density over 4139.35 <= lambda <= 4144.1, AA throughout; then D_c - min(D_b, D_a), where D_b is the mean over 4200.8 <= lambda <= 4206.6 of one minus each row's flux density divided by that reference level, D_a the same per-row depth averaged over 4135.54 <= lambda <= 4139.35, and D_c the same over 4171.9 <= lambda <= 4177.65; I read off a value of -0.11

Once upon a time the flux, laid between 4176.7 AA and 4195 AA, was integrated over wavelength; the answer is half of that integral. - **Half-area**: 172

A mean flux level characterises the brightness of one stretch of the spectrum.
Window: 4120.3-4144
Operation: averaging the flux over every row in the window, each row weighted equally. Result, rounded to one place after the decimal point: 17.8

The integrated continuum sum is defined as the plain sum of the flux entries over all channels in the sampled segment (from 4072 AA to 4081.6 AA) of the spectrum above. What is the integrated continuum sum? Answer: 165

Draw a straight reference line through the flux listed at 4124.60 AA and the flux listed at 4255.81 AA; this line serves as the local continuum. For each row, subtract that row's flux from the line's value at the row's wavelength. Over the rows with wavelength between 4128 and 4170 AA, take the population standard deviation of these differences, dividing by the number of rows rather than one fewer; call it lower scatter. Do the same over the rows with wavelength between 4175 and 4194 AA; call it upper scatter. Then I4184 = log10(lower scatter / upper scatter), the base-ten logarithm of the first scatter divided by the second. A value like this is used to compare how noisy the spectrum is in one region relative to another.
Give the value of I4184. 0.05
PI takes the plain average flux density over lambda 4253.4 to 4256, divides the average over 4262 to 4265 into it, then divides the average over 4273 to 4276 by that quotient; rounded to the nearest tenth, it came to 18.5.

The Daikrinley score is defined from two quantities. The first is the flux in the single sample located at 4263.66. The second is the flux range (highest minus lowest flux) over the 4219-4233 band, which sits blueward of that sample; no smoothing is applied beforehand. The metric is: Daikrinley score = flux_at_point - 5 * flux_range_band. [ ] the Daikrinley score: -44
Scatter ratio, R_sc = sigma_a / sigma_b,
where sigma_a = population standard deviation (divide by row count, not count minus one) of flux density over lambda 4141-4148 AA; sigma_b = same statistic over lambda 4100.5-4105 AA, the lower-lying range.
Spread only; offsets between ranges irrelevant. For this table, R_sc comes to 1.0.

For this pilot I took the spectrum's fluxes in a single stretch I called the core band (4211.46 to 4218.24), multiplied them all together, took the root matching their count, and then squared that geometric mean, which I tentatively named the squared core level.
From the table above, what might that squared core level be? 339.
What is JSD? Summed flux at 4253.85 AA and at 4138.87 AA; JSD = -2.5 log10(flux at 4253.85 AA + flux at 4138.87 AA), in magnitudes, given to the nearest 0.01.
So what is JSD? -3.97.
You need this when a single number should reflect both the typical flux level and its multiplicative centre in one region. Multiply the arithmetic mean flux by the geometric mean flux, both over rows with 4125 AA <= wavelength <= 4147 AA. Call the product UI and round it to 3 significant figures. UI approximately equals 314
